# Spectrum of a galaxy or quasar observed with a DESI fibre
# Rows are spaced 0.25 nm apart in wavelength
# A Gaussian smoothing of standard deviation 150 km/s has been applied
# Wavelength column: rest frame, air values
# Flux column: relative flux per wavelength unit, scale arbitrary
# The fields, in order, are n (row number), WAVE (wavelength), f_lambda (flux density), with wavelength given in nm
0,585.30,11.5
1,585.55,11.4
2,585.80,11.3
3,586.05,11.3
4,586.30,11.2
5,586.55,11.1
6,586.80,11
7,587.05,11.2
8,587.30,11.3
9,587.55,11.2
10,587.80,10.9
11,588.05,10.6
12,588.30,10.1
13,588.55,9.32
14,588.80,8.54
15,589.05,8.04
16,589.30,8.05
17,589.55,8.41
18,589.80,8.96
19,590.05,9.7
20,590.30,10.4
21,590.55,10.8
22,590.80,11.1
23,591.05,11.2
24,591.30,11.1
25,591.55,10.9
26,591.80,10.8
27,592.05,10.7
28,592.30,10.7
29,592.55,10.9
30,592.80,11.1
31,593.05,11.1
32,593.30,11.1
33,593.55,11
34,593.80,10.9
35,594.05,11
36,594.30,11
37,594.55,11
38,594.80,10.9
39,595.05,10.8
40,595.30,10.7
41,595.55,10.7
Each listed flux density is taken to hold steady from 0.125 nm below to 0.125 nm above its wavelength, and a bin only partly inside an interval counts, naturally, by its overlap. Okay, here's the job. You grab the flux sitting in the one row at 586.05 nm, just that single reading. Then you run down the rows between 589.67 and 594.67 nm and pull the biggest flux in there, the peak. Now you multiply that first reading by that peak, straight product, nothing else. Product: 127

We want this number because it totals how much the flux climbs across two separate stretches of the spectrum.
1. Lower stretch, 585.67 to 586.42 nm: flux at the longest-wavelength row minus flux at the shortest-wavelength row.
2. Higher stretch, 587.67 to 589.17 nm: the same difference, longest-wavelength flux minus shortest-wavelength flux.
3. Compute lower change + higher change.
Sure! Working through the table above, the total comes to -3.0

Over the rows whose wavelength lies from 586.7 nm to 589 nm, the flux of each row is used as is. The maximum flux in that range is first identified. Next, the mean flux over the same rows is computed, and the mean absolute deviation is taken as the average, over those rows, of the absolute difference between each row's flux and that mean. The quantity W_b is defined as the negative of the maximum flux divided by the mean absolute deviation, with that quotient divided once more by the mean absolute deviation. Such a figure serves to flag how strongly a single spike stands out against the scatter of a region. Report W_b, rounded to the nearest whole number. -19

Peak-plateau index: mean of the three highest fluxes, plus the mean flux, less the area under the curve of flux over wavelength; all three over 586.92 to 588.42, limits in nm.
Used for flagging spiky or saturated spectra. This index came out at 6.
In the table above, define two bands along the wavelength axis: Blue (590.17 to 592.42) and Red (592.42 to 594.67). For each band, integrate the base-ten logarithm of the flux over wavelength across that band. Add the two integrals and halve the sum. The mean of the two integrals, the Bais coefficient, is 2.3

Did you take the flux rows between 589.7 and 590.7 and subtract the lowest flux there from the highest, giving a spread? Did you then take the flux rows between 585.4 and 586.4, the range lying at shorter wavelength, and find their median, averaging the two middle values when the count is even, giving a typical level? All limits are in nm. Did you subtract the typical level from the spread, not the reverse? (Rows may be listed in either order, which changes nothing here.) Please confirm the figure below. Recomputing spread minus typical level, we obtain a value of -9.5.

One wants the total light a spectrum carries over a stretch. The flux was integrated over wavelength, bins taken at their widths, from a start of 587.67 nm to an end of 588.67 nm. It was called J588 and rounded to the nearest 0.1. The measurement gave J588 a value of 10.2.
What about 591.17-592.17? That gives 10.9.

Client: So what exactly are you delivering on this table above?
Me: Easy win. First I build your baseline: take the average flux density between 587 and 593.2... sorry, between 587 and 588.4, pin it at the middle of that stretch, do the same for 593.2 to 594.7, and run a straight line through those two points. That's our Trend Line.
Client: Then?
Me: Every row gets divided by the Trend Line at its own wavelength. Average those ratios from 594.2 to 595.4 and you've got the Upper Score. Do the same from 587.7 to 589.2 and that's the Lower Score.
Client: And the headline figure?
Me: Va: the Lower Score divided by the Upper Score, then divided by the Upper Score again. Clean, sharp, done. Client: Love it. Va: 0.90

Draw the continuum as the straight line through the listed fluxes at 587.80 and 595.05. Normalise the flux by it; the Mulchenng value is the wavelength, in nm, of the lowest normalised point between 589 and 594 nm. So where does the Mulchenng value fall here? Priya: 589.05 nm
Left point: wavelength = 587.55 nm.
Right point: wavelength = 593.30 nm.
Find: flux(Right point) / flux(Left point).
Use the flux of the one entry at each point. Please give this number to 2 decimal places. 0.99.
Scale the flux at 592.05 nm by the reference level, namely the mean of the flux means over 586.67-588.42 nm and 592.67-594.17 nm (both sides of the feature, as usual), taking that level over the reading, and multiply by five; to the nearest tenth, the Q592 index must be 5.1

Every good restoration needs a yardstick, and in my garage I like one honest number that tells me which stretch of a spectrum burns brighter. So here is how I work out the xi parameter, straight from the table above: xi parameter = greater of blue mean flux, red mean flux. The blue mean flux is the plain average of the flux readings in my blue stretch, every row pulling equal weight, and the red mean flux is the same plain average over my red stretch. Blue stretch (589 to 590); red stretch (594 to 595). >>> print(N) 11.0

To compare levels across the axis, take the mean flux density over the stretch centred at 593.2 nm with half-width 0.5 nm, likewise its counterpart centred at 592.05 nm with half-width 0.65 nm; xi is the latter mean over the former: 0.98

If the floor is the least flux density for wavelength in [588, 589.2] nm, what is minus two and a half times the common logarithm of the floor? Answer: -2.26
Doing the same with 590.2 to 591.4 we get -2.54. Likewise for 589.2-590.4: -2.26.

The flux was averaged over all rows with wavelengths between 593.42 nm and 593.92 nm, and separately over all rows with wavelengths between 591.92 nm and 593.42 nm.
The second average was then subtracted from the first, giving 0.02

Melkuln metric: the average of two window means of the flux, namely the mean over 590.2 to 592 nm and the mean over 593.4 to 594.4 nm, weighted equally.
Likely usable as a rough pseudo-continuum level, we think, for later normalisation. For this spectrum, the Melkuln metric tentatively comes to 10.9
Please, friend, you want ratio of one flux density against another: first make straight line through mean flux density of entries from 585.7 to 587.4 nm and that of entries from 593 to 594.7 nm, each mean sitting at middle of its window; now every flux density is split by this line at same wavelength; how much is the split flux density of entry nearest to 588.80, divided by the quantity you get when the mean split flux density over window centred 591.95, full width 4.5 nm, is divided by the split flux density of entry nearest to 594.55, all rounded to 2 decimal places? 0.79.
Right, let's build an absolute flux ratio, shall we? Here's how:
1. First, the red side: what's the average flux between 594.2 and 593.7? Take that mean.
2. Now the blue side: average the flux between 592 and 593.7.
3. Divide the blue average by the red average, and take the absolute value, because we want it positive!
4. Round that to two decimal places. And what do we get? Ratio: 1.00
